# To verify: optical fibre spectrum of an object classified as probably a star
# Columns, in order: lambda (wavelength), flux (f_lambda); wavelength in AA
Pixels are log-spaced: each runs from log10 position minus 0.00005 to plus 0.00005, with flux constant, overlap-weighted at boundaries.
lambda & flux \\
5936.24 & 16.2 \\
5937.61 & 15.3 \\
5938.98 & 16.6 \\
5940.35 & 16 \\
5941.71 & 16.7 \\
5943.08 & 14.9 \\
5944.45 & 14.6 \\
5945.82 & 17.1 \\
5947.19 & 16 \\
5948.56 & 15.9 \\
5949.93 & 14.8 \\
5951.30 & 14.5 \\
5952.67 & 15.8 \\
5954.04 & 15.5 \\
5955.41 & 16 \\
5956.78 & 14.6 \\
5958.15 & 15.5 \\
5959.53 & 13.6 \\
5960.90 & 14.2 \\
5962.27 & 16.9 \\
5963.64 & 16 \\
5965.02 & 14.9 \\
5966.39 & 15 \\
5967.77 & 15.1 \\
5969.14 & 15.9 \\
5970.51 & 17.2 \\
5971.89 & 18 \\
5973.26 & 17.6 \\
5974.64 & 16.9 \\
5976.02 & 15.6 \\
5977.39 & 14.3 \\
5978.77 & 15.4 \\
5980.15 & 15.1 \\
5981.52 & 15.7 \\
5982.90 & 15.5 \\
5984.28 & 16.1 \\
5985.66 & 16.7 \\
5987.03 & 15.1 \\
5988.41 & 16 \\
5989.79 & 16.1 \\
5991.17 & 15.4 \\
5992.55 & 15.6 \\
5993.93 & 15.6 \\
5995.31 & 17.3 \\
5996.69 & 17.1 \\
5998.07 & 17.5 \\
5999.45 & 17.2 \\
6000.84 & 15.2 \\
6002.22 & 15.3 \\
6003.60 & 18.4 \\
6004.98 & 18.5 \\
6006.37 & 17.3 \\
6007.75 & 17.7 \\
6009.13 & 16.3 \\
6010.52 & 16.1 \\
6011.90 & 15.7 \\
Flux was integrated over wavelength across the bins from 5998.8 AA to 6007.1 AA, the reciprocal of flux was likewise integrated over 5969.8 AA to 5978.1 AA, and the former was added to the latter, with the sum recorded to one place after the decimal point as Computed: 141.4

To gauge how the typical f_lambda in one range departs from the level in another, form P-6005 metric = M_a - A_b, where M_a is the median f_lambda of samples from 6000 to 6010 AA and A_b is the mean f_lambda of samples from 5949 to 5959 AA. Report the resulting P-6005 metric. 2.1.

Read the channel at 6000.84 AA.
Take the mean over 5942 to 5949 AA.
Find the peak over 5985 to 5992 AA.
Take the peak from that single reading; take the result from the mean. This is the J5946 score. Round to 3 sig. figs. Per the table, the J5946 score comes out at 17.2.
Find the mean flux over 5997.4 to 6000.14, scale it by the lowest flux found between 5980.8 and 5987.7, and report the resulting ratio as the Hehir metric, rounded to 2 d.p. 1.15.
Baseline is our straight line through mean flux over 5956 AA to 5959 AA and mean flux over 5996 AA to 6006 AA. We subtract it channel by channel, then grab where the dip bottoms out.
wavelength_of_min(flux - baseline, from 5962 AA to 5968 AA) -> 5965.02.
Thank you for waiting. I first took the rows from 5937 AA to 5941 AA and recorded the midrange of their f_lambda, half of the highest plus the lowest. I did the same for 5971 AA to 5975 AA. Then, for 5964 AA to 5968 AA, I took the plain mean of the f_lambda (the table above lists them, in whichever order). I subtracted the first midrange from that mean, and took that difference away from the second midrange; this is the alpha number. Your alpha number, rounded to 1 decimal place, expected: 18.4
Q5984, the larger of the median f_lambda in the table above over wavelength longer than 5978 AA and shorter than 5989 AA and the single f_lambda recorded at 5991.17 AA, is 15.6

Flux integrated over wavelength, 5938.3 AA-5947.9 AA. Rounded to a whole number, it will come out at 153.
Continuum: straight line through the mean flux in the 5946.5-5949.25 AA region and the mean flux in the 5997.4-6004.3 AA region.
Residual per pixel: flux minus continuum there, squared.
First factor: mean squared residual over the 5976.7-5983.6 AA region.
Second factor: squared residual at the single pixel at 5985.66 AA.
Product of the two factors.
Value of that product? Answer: 0.1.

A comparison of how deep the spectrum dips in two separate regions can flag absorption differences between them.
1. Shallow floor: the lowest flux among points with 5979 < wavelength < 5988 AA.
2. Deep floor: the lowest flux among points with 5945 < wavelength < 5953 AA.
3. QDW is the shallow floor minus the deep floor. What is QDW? 0.60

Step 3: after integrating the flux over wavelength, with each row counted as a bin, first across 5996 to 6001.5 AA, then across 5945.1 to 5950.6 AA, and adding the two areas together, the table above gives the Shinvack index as 180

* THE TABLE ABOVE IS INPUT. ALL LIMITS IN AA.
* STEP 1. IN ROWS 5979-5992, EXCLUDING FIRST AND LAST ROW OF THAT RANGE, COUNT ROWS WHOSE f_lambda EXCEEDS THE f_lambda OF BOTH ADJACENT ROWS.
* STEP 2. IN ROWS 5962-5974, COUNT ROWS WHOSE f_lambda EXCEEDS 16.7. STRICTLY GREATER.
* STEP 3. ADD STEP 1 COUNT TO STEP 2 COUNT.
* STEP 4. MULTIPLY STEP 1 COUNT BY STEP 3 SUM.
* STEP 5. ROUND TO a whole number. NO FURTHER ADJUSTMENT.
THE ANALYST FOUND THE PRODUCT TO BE 21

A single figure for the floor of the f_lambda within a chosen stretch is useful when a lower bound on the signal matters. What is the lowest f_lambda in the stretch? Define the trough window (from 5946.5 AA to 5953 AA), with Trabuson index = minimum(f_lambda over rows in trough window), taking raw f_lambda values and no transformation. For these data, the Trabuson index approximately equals 14.5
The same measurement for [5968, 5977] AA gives 15.6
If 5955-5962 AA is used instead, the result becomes 13.6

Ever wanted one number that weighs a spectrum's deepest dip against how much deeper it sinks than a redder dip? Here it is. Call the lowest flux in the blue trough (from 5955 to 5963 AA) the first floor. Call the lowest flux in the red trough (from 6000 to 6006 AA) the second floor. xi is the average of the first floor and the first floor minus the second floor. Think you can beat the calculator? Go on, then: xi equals 6.0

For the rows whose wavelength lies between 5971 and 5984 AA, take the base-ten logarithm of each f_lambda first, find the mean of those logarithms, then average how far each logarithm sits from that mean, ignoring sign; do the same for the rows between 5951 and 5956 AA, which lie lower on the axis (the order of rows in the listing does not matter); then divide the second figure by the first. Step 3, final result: 0.52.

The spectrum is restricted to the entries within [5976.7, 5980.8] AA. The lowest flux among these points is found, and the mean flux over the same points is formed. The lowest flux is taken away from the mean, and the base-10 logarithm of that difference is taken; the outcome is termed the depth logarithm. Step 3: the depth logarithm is -0.20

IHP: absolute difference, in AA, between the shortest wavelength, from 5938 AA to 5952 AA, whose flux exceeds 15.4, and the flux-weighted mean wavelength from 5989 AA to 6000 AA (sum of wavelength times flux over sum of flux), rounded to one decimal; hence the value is 55.8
